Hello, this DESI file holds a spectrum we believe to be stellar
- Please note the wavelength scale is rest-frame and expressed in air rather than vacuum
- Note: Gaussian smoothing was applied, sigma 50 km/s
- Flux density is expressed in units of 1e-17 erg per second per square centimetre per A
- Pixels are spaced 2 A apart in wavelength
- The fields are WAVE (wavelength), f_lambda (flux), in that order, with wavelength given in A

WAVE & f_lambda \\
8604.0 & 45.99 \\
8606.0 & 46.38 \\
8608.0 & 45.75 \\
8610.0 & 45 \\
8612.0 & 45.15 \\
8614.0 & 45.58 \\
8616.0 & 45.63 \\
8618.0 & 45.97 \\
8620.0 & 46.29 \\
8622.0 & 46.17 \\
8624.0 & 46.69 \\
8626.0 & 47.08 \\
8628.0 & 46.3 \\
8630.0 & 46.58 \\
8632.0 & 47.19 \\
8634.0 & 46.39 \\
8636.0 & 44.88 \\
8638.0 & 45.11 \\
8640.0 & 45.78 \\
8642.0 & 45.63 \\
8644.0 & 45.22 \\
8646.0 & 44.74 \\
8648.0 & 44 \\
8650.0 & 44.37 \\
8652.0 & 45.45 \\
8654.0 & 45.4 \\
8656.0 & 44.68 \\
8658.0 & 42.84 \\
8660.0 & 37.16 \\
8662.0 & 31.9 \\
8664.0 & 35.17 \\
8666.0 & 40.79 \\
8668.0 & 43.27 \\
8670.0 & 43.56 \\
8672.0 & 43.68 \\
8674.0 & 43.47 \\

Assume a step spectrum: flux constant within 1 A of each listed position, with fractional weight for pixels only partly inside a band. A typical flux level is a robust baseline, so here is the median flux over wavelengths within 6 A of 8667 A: 42.0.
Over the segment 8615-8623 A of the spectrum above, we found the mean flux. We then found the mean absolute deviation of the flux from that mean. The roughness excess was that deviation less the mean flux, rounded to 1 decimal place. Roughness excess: -45.8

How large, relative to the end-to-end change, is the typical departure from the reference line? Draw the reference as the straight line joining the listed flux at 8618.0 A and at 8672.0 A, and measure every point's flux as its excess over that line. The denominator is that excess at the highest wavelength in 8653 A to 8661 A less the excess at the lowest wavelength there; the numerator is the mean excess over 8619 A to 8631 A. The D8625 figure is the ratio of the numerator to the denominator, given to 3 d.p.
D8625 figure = -0.106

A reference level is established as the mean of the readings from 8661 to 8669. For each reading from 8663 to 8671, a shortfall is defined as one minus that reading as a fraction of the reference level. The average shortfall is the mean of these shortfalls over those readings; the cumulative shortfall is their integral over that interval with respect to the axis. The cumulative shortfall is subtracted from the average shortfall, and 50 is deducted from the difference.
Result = -49.5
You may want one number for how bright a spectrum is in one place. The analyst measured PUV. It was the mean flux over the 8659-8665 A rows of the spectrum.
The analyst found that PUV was 35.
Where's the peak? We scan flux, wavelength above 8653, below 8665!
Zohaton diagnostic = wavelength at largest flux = 8654.0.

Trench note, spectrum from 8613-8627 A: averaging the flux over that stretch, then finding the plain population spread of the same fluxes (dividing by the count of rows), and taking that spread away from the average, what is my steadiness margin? 45.7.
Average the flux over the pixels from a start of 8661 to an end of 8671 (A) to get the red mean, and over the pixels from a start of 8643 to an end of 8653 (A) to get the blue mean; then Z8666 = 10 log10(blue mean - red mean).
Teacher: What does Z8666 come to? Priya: 8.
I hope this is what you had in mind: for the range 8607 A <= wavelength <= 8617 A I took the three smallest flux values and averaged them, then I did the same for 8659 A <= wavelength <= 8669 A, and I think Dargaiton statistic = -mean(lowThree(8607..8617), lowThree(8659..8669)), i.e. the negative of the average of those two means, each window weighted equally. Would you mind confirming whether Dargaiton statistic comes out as -40.0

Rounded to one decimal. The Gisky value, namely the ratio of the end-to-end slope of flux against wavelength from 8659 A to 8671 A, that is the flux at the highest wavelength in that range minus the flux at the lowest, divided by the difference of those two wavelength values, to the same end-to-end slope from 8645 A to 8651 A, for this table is -6.9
